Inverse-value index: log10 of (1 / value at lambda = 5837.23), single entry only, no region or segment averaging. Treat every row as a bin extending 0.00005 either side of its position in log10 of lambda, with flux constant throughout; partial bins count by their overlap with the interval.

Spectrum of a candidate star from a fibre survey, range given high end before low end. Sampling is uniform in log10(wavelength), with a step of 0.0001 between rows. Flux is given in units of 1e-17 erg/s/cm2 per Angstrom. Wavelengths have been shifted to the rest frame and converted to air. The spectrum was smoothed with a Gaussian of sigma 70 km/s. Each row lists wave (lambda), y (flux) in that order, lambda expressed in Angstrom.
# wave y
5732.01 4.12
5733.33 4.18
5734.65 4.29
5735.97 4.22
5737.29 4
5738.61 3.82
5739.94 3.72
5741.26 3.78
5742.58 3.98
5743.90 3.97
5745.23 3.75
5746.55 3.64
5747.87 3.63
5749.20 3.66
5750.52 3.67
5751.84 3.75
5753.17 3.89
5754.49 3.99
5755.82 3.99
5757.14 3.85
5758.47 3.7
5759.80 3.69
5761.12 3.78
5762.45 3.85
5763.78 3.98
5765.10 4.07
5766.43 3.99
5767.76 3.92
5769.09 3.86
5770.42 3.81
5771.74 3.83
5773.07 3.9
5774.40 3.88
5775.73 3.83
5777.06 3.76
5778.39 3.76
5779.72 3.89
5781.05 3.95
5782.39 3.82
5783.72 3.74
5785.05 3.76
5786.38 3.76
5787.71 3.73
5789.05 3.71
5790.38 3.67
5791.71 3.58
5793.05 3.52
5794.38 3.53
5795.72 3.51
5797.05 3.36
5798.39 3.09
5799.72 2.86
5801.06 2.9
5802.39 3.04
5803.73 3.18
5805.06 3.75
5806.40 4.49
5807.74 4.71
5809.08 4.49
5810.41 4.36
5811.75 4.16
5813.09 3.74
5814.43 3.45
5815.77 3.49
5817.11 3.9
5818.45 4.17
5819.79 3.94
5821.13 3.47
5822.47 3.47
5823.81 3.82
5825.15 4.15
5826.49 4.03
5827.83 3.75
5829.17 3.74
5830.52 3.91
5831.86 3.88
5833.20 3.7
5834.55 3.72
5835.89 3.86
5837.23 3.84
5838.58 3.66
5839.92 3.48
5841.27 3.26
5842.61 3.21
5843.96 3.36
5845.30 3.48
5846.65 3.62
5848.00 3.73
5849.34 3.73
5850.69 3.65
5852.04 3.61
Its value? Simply -0.584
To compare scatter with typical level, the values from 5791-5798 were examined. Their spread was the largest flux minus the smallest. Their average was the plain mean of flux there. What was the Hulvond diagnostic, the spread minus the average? -3.3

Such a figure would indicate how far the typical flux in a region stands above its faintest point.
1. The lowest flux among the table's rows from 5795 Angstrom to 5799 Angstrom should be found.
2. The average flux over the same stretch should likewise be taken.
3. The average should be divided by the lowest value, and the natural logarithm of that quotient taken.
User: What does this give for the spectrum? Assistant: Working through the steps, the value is 0.07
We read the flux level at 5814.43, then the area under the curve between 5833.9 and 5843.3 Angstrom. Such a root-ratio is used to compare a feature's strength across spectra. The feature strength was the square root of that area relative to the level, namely 3.12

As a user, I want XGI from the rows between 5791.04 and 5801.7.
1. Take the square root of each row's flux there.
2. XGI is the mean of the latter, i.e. 1.81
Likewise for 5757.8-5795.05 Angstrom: 1.95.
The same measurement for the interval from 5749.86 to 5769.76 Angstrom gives 1.97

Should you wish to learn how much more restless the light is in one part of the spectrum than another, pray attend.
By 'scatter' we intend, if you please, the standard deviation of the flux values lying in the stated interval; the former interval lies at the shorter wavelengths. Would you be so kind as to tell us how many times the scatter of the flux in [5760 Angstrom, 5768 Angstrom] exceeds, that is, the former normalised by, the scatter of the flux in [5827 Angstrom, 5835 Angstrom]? 1.2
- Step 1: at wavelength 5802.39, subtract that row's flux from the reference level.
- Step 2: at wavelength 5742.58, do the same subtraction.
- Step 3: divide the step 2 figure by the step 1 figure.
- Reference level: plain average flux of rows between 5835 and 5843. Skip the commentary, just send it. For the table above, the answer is -0.8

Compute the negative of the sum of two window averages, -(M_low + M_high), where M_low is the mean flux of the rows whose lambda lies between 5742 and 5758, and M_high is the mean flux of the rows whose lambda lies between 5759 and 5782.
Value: -7.7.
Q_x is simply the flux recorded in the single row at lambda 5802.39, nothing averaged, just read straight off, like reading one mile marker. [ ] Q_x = 3.04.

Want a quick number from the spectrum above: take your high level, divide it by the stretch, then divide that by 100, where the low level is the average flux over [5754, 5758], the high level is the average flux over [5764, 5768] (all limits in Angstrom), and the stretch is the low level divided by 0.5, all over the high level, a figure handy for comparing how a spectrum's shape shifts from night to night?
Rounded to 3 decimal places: 0.020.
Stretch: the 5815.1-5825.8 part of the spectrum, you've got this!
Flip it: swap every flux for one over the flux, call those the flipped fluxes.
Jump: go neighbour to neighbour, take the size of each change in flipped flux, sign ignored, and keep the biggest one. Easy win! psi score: 0.034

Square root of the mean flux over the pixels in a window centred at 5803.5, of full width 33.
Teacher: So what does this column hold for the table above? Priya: 1.92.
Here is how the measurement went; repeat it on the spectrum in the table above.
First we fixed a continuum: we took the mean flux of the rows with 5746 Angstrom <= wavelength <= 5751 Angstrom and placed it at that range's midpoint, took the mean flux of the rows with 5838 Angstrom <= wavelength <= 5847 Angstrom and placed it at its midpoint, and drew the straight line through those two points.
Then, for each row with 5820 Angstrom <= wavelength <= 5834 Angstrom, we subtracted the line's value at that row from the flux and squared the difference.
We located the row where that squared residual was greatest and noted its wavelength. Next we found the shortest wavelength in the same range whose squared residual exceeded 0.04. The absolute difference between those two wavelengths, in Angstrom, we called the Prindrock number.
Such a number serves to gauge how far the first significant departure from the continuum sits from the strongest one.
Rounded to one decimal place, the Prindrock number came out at 1.3 Angstrom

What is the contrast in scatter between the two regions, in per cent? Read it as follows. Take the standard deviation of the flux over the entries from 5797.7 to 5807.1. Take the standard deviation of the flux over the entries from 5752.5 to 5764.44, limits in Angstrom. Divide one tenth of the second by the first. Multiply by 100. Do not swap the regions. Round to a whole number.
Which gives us 2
